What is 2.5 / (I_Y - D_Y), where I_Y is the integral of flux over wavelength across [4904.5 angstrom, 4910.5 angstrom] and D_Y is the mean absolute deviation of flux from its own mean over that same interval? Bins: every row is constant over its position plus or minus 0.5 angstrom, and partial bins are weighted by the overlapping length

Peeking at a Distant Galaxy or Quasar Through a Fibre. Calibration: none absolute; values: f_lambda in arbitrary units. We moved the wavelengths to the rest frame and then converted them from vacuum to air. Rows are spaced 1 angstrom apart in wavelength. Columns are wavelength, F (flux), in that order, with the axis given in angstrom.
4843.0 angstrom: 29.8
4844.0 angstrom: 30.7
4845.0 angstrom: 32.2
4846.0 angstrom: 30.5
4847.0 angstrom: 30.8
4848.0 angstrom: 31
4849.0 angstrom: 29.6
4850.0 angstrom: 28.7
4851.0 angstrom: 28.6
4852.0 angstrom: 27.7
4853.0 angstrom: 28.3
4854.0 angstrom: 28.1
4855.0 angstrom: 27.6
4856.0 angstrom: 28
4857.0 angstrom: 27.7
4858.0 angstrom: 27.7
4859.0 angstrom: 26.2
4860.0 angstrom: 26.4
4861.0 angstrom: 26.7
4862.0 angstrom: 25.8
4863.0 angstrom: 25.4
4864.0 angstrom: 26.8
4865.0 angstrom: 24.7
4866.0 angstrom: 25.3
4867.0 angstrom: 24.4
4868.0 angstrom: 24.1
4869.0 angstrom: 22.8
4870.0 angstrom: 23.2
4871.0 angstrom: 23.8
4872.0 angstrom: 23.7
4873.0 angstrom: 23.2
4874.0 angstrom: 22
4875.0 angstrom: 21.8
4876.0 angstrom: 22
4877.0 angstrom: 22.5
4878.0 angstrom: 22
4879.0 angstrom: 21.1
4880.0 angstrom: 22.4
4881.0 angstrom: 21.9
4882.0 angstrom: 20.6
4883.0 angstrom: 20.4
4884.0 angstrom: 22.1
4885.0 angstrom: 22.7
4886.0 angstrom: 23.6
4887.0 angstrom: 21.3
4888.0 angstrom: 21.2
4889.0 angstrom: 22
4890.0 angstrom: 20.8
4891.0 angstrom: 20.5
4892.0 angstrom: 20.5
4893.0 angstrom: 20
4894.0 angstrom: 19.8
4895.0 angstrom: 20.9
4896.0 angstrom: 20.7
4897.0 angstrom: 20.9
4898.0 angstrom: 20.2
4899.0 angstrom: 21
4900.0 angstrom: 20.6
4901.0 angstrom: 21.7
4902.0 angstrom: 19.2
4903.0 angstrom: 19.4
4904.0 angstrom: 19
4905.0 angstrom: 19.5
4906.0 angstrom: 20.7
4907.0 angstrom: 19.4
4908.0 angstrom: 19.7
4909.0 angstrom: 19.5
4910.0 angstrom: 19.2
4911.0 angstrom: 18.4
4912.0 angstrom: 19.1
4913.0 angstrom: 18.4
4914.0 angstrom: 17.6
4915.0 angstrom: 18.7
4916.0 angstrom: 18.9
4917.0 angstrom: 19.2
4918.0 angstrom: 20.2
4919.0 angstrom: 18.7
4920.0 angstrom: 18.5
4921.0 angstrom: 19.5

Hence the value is 0.0213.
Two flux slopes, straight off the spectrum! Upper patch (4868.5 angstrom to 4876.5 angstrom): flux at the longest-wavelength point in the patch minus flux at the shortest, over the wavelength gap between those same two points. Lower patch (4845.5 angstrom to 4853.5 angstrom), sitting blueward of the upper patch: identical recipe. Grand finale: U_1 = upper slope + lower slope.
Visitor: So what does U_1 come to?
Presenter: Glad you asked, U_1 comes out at -0.43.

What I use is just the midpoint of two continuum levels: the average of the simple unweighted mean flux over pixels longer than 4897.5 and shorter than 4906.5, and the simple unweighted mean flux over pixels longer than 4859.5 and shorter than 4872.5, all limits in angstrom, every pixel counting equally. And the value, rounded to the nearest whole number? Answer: 22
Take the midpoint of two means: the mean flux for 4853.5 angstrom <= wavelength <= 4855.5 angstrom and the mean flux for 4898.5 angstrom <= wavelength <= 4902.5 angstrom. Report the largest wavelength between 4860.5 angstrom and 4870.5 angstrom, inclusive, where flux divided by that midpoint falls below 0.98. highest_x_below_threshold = 4870.0 angstrom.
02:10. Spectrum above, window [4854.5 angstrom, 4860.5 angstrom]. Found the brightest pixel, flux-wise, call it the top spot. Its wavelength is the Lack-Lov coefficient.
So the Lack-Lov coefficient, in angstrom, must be 4856.0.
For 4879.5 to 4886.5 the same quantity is 4886.0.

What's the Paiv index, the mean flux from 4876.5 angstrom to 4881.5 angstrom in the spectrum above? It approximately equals 22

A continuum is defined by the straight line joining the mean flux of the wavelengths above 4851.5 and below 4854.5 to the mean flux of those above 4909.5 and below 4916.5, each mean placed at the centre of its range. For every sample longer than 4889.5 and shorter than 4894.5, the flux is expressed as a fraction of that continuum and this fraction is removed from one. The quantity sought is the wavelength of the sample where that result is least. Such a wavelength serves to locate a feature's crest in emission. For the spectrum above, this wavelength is 4890.0 angstrom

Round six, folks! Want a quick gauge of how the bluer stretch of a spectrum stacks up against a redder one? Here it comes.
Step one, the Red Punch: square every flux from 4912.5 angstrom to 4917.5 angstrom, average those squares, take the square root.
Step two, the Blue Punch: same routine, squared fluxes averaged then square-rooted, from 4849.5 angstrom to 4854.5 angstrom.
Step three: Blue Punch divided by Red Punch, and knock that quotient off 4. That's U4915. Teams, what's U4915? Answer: 2.48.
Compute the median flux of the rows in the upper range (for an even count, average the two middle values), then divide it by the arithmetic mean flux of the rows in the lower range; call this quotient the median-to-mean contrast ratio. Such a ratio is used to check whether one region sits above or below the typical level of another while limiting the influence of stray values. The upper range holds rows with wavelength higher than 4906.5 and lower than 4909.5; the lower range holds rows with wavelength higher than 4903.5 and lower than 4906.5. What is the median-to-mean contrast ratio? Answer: 0.99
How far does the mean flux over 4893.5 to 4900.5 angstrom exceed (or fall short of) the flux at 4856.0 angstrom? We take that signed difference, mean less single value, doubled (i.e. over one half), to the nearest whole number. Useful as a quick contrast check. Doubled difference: -15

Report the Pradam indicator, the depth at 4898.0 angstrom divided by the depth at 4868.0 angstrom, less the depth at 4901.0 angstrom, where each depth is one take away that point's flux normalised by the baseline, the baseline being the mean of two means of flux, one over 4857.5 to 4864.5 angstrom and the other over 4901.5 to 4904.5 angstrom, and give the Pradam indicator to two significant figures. -2.1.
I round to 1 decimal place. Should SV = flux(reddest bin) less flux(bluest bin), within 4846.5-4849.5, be -1.2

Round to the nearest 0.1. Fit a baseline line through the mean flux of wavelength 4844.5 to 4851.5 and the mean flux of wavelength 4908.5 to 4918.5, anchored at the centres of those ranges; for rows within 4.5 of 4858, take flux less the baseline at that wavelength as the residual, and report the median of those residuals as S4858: -1.3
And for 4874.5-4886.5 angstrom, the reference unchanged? -2.9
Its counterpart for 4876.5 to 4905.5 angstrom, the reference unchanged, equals -1.9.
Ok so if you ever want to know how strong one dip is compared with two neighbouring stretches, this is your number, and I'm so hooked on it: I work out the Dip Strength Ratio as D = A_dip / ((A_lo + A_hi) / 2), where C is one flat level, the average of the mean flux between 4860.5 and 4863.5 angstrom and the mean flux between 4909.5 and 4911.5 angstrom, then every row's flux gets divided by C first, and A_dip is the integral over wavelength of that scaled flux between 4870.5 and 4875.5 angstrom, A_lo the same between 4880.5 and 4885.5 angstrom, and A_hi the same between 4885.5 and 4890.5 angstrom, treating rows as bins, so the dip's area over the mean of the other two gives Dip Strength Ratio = 1.06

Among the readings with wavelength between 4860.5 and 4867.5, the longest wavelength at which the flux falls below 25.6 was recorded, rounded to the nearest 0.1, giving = 4867.0 angstrom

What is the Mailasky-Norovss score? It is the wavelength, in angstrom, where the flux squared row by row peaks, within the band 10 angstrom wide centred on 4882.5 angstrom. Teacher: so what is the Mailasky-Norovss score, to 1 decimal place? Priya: 4886.0 angstrom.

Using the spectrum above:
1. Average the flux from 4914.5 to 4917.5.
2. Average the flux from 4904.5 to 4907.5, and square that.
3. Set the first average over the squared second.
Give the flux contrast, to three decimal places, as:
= 0.048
